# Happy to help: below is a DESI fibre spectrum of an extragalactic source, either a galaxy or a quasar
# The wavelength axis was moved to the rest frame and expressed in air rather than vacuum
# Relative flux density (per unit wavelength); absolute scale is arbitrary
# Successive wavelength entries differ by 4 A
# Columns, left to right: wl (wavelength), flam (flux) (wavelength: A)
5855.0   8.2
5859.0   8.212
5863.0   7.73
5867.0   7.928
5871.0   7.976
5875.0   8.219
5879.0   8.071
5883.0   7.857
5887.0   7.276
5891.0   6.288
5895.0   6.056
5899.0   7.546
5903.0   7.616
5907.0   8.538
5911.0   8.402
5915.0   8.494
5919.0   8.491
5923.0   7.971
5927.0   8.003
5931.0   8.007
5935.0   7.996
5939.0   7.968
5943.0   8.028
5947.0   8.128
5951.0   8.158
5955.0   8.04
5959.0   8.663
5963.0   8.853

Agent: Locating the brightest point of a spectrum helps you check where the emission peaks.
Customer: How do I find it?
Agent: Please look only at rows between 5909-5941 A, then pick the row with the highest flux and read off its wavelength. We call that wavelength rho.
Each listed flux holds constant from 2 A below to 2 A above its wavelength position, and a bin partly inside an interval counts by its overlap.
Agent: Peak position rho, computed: 5915.0 A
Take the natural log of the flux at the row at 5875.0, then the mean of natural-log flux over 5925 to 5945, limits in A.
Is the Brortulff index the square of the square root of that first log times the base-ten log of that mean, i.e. 0.670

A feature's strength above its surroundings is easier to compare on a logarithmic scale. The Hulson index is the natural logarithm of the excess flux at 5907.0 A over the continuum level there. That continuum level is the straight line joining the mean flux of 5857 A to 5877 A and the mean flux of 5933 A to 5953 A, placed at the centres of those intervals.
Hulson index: -0.69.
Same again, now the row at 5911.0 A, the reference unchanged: -1.01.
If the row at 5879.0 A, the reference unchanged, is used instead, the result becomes -2.97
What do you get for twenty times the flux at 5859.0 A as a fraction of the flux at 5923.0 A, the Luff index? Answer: 20.6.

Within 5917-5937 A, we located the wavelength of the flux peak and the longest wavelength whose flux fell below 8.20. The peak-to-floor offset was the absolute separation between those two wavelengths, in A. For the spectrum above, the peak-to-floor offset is 16 A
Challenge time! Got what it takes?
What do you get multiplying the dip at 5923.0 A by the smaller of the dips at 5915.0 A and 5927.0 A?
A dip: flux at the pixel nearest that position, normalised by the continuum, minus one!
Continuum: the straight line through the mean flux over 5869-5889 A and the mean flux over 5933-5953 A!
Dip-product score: 0.0000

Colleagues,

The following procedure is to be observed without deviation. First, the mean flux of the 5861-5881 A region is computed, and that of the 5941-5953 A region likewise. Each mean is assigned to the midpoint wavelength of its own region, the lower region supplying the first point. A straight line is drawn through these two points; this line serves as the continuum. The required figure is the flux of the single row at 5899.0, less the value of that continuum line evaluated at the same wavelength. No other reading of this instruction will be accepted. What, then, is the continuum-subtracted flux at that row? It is -0.5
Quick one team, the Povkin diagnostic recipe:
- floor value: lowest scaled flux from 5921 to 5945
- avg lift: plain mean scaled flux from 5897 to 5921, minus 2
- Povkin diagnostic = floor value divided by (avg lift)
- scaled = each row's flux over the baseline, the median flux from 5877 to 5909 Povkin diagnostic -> -1.141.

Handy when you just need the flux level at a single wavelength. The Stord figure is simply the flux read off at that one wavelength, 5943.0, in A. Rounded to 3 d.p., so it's 8.028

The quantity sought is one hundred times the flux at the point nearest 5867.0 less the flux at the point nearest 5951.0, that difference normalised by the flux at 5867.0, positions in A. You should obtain -2.9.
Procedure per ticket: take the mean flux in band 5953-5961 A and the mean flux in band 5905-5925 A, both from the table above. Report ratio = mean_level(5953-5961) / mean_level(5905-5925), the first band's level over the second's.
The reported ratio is 1.00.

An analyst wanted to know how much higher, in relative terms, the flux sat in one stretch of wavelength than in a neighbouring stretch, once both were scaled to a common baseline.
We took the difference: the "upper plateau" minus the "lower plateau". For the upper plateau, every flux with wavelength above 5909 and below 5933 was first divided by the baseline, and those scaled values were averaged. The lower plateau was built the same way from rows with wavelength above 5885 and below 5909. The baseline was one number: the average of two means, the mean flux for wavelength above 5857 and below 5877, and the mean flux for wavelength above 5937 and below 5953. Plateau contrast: 0.13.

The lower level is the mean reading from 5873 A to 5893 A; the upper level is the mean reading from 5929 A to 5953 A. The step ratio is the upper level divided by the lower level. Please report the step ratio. 1.07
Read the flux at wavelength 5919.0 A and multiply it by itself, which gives 72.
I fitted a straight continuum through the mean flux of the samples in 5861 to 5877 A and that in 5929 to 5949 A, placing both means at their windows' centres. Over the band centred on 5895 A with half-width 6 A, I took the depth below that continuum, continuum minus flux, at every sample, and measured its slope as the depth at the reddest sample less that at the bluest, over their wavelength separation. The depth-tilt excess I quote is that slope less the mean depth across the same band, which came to -1.5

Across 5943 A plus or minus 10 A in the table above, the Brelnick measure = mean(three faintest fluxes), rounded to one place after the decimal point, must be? 8.0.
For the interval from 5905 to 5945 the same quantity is 8.0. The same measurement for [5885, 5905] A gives 6.5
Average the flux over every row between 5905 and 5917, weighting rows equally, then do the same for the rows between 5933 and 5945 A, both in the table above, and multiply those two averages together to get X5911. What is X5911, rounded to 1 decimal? 67.8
